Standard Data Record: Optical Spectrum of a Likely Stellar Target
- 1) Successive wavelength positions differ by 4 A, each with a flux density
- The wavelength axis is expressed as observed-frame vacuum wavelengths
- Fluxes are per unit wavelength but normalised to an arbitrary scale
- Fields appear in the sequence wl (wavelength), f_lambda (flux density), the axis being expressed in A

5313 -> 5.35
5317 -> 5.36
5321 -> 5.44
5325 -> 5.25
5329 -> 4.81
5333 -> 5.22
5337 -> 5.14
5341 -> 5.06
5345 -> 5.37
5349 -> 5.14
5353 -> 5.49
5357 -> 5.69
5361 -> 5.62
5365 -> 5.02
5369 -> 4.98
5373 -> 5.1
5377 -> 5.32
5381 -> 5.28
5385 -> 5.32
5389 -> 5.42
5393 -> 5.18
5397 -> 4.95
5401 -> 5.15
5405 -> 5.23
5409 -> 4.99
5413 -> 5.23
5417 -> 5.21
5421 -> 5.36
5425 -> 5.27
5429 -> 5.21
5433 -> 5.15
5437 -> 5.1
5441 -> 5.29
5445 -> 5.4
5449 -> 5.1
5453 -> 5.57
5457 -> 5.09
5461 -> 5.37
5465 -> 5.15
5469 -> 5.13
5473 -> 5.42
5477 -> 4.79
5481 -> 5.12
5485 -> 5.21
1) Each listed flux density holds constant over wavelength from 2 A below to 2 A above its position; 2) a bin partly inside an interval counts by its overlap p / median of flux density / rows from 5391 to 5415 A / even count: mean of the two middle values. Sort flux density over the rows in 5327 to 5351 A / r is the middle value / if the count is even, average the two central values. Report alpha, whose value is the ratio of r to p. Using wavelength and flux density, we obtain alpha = 1.00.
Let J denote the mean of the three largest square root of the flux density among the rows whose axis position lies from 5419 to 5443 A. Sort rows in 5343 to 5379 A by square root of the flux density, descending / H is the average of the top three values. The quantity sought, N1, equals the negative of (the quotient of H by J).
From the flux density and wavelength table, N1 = -1.03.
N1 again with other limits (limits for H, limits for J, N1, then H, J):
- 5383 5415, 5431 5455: -0.99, 2.31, 2.33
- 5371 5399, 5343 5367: -0.98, 2.31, 2.37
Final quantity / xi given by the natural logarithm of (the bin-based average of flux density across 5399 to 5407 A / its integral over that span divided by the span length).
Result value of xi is 1.65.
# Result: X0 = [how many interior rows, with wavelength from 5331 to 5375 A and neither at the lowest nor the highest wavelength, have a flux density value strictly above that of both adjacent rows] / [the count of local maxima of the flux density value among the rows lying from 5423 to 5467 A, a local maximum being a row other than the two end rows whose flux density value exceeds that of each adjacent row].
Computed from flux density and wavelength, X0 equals 0.7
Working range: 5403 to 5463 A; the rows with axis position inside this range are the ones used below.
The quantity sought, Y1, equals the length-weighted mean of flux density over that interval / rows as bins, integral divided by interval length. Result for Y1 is 5.24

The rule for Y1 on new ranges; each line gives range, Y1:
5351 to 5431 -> 5.25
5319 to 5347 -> 5.18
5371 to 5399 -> 5.22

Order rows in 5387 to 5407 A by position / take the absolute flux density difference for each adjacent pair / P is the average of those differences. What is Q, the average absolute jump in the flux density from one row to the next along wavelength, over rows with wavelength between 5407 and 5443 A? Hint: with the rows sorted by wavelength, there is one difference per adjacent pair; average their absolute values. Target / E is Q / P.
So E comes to 0.6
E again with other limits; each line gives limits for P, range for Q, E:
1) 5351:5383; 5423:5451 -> 0.7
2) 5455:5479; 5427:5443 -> 0.3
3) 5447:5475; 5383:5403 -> 0.7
